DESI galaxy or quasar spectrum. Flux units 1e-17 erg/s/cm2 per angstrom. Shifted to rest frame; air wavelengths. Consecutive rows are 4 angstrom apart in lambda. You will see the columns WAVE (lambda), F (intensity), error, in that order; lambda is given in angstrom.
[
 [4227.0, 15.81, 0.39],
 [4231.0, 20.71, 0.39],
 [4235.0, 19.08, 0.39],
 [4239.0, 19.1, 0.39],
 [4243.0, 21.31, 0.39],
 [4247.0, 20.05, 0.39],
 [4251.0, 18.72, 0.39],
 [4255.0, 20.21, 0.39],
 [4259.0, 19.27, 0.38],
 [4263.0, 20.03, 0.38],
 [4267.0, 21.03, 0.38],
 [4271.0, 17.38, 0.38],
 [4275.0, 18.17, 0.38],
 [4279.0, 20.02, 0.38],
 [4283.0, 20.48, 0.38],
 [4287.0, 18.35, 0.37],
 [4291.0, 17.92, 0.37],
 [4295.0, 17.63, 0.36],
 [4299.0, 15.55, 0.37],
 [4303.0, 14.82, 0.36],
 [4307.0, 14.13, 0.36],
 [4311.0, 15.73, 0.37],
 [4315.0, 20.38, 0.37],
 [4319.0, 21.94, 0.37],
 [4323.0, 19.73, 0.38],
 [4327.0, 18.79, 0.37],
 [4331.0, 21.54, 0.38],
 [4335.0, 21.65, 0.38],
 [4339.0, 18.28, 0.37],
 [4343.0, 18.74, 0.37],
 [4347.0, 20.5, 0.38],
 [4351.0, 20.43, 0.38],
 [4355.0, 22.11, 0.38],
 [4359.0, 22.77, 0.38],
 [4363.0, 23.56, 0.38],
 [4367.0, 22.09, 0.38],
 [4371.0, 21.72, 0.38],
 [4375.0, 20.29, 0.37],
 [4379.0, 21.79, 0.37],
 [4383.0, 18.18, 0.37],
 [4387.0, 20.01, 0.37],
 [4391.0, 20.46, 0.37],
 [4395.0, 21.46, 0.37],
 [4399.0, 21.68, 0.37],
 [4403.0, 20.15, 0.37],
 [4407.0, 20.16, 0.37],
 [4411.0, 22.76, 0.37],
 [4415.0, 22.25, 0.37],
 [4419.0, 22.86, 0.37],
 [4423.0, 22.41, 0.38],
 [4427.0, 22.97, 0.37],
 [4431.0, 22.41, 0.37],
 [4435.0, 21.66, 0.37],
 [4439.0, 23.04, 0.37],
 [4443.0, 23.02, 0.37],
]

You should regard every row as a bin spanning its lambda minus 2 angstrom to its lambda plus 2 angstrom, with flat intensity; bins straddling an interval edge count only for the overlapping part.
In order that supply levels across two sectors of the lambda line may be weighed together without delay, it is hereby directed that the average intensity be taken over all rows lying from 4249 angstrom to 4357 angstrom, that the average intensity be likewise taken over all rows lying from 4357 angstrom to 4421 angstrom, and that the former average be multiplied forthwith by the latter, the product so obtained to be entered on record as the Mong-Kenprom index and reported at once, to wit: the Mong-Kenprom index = 407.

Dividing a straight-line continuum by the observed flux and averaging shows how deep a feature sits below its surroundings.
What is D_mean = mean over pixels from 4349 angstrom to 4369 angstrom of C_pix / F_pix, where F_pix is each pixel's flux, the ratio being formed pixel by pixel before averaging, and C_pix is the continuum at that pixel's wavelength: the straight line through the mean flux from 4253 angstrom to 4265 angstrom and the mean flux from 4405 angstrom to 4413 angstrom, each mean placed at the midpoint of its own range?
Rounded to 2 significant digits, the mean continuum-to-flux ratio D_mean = 0.94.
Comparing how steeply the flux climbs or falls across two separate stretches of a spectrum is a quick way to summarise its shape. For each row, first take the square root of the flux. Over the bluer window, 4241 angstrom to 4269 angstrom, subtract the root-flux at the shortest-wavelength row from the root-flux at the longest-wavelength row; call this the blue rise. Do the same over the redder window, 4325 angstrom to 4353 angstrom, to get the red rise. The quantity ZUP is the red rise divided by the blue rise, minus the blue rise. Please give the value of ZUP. -6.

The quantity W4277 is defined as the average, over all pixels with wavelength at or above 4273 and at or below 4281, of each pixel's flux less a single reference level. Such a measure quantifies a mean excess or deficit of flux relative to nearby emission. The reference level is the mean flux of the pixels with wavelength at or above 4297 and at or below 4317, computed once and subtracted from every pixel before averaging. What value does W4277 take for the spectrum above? 3.0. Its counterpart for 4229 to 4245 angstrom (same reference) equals 3.9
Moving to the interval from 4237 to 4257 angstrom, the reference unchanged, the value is 3.8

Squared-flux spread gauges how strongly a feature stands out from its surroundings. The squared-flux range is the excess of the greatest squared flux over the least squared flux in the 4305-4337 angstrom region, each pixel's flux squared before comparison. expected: 282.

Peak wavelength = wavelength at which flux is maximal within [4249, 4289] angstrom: 4267.0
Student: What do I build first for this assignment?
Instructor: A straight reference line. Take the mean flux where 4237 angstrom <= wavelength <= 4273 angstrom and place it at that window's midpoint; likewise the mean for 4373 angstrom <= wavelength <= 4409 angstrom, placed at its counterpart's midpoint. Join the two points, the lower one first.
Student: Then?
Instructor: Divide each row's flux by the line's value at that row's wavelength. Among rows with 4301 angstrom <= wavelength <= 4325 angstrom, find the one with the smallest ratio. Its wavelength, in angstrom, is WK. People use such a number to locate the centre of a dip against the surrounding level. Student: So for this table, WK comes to 4307.0 angstrom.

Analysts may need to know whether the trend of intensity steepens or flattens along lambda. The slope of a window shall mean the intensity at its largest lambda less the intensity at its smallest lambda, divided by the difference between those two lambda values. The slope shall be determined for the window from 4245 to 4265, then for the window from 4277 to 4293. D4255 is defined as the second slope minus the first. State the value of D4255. -0.17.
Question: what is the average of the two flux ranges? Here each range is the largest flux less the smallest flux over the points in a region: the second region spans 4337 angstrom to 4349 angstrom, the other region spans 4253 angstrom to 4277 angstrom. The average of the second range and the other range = 2.9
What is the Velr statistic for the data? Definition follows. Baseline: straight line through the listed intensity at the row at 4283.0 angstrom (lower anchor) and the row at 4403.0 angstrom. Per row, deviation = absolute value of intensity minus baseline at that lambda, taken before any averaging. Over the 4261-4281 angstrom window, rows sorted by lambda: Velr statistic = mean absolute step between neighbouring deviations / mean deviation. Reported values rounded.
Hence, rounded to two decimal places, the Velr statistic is 0.95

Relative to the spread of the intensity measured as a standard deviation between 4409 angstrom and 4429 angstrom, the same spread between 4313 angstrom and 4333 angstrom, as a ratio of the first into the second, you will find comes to 4.2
